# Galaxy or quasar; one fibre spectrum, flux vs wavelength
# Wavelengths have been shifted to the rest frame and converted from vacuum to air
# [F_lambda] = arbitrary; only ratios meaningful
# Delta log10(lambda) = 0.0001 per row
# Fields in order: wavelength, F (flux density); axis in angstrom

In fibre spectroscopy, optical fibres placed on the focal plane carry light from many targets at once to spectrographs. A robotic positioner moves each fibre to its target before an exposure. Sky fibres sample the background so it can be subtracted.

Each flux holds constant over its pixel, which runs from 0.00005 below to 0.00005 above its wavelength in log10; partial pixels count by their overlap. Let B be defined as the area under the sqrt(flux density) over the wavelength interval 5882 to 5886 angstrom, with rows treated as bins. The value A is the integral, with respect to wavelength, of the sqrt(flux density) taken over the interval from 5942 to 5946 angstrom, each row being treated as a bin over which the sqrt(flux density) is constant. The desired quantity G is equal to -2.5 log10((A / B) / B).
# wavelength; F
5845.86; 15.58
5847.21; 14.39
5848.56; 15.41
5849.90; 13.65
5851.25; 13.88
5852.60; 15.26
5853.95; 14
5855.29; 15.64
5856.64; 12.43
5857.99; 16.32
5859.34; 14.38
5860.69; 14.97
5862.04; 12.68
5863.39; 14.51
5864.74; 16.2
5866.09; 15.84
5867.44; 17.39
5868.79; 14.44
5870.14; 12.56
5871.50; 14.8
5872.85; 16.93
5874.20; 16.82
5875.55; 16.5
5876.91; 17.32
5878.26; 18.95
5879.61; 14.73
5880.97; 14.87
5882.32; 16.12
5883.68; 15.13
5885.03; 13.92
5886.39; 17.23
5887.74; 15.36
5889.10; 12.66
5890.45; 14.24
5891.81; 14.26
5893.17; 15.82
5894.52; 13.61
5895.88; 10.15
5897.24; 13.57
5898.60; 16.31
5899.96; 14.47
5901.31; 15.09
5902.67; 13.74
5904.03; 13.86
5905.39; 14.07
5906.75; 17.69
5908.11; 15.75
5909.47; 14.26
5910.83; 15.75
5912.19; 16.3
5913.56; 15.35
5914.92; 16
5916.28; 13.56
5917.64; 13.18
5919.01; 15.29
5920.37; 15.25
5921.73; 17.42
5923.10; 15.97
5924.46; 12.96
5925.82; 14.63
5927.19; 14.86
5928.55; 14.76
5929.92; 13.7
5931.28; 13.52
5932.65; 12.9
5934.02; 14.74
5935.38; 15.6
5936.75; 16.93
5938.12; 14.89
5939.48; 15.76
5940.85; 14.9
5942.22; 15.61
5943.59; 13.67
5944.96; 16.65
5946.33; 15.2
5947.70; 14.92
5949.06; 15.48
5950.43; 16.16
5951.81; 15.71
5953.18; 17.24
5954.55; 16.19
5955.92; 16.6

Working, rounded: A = 15.6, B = 15.5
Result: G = 2.97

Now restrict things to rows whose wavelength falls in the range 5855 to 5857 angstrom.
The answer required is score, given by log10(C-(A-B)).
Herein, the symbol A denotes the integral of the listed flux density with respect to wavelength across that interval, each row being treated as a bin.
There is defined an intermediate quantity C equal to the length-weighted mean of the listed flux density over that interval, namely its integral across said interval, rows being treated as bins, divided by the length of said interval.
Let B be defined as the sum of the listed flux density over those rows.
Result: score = 1.1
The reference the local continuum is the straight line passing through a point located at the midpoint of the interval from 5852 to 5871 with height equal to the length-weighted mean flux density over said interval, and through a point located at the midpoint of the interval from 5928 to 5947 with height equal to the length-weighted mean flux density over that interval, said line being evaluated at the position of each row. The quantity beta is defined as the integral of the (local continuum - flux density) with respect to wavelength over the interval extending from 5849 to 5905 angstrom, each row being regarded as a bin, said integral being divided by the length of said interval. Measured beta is -0.10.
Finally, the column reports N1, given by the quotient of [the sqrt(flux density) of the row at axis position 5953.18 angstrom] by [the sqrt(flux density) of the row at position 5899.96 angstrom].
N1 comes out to 1.09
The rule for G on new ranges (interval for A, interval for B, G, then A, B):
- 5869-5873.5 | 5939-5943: 2.88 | 17.2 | 15.7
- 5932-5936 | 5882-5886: 3.00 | 15.2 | 15.5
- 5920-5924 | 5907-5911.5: 3.23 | 16.0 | 17.7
